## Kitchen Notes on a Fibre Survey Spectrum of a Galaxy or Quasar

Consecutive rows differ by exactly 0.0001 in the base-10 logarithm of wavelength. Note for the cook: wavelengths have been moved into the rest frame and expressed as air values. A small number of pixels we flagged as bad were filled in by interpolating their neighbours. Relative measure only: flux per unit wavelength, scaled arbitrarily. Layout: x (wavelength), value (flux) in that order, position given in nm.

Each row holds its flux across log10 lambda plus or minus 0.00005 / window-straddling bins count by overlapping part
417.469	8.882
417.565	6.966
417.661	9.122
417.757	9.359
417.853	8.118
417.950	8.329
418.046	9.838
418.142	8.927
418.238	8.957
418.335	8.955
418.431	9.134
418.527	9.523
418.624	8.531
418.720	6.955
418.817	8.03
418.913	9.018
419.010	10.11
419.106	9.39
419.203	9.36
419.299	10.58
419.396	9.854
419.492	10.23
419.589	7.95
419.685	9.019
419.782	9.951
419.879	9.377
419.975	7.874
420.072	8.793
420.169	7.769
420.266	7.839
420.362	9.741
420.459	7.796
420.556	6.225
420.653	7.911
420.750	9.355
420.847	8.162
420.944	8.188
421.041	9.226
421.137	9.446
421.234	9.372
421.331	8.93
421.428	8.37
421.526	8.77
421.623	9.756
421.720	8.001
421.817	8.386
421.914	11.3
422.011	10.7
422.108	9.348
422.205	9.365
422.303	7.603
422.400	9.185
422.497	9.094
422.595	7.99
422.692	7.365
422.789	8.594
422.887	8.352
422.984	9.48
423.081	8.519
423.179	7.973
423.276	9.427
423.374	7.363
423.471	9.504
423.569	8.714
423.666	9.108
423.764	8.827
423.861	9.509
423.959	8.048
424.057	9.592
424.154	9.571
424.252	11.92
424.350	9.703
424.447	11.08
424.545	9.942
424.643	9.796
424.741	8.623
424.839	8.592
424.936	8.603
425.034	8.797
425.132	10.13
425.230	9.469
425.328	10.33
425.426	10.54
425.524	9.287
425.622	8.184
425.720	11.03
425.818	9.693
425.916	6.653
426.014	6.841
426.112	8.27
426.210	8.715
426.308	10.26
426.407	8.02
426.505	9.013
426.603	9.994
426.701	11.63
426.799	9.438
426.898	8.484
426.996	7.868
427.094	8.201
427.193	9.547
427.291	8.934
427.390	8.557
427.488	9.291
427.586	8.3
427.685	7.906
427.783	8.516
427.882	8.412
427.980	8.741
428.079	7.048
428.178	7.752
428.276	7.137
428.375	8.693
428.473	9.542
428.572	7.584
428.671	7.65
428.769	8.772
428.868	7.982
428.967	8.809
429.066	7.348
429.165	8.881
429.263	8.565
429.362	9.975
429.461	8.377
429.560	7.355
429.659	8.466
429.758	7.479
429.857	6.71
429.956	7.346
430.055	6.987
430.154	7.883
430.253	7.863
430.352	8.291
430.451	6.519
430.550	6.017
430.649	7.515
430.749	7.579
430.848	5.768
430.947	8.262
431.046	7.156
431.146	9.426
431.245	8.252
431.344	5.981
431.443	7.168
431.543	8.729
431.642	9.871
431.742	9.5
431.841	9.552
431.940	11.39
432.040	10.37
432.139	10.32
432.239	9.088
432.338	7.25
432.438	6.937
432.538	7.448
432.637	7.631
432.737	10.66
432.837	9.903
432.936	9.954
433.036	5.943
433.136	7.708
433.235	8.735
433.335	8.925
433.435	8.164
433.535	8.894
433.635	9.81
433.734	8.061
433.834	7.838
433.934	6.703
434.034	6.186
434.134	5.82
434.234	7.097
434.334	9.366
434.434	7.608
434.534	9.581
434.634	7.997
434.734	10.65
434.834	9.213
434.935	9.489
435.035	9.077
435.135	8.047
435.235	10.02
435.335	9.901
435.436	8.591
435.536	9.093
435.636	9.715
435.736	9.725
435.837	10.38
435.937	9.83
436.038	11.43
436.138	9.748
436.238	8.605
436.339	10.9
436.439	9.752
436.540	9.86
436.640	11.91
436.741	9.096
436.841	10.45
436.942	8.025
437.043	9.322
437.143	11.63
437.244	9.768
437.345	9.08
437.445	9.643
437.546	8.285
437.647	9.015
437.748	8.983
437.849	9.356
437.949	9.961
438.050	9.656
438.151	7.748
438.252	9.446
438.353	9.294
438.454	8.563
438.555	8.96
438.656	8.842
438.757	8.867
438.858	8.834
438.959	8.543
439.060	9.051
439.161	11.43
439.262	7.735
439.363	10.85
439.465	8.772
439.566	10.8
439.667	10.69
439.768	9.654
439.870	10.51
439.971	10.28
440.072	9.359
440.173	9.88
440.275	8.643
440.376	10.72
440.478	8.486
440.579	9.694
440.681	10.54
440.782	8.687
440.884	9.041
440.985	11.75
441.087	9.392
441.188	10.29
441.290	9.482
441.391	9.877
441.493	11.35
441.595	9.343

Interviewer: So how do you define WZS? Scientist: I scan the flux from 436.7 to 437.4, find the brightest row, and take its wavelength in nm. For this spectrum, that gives 437.143 nm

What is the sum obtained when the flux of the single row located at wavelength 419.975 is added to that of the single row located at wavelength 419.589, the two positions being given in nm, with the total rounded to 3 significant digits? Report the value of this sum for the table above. 15.8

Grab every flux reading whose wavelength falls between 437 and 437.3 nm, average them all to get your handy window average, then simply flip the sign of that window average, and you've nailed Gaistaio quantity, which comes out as -10.2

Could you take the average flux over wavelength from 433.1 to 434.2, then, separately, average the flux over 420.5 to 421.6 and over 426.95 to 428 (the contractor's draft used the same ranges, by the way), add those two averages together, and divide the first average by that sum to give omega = 0.46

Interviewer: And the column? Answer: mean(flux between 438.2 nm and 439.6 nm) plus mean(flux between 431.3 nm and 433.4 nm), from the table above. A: 18.0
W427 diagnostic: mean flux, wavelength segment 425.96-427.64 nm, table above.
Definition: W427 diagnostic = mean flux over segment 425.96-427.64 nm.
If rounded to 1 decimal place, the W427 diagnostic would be 8.9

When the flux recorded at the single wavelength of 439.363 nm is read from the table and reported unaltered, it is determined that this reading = 10.85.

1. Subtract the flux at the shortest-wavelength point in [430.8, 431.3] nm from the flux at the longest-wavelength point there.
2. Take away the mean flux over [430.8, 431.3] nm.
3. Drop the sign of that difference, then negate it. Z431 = -5.3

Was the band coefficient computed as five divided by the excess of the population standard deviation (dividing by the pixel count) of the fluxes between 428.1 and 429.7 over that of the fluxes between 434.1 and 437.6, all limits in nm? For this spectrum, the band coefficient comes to -11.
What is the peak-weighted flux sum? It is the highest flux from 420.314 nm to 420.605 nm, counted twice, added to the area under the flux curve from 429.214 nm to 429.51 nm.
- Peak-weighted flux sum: 22.1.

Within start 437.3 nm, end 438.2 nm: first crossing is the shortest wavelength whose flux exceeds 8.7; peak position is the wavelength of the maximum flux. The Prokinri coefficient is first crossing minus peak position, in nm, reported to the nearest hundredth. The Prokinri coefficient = -0.60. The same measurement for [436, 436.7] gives -0.60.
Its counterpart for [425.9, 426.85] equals -0.49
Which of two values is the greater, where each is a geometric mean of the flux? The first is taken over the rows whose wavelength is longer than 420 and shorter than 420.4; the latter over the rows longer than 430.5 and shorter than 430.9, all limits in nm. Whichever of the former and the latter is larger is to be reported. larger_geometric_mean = 8.5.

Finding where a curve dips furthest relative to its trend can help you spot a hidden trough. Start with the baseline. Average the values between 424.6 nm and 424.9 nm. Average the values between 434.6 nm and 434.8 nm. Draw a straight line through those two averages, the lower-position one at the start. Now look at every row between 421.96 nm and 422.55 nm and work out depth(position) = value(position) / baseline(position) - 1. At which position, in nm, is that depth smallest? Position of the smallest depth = 422.303 nm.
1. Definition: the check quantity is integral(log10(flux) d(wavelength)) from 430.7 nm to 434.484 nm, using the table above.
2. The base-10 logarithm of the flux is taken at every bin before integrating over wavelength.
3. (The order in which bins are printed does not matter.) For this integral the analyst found 3.5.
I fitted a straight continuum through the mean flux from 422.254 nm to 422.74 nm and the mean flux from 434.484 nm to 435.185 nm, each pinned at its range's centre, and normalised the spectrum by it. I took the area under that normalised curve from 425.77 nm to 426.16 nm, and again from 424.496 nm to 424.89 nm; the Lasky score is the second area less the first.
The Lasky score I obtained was 0.07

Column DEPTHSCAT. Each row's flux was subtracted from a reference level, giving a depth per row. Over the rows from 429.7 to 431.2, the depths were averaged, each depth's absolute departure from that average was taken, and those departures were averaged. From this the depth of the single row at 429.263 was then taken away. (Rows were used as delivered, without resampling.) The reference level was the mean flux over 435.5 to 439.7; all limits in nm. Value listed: -0.3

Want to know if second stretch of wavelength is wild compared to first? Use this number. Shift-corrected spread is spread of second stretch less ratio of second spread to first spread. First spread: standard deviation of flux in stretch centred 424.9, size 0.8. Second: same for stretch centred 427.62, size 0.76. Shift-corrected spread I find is -0.2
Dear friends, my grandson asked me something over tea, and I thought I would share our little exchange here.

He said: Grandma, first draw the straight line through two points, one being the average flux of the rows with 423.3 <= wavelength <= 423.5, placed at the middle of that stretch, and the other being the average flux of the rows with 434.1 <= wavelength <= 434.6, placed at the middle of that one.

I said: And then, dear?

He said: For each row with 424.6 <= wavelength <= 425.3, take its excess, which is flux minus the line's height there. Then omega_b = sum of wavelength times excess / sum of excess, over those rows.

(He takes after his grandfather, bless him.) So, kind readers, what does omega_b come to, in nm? 424.98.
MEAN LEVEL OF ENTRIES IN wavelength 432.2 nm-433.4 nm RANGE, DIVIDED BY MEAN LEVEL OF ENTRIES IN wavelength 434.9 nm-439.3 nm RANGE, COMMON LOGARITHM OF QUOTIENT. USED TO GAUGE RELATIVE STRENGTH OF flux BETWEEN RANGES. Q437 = -0.054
